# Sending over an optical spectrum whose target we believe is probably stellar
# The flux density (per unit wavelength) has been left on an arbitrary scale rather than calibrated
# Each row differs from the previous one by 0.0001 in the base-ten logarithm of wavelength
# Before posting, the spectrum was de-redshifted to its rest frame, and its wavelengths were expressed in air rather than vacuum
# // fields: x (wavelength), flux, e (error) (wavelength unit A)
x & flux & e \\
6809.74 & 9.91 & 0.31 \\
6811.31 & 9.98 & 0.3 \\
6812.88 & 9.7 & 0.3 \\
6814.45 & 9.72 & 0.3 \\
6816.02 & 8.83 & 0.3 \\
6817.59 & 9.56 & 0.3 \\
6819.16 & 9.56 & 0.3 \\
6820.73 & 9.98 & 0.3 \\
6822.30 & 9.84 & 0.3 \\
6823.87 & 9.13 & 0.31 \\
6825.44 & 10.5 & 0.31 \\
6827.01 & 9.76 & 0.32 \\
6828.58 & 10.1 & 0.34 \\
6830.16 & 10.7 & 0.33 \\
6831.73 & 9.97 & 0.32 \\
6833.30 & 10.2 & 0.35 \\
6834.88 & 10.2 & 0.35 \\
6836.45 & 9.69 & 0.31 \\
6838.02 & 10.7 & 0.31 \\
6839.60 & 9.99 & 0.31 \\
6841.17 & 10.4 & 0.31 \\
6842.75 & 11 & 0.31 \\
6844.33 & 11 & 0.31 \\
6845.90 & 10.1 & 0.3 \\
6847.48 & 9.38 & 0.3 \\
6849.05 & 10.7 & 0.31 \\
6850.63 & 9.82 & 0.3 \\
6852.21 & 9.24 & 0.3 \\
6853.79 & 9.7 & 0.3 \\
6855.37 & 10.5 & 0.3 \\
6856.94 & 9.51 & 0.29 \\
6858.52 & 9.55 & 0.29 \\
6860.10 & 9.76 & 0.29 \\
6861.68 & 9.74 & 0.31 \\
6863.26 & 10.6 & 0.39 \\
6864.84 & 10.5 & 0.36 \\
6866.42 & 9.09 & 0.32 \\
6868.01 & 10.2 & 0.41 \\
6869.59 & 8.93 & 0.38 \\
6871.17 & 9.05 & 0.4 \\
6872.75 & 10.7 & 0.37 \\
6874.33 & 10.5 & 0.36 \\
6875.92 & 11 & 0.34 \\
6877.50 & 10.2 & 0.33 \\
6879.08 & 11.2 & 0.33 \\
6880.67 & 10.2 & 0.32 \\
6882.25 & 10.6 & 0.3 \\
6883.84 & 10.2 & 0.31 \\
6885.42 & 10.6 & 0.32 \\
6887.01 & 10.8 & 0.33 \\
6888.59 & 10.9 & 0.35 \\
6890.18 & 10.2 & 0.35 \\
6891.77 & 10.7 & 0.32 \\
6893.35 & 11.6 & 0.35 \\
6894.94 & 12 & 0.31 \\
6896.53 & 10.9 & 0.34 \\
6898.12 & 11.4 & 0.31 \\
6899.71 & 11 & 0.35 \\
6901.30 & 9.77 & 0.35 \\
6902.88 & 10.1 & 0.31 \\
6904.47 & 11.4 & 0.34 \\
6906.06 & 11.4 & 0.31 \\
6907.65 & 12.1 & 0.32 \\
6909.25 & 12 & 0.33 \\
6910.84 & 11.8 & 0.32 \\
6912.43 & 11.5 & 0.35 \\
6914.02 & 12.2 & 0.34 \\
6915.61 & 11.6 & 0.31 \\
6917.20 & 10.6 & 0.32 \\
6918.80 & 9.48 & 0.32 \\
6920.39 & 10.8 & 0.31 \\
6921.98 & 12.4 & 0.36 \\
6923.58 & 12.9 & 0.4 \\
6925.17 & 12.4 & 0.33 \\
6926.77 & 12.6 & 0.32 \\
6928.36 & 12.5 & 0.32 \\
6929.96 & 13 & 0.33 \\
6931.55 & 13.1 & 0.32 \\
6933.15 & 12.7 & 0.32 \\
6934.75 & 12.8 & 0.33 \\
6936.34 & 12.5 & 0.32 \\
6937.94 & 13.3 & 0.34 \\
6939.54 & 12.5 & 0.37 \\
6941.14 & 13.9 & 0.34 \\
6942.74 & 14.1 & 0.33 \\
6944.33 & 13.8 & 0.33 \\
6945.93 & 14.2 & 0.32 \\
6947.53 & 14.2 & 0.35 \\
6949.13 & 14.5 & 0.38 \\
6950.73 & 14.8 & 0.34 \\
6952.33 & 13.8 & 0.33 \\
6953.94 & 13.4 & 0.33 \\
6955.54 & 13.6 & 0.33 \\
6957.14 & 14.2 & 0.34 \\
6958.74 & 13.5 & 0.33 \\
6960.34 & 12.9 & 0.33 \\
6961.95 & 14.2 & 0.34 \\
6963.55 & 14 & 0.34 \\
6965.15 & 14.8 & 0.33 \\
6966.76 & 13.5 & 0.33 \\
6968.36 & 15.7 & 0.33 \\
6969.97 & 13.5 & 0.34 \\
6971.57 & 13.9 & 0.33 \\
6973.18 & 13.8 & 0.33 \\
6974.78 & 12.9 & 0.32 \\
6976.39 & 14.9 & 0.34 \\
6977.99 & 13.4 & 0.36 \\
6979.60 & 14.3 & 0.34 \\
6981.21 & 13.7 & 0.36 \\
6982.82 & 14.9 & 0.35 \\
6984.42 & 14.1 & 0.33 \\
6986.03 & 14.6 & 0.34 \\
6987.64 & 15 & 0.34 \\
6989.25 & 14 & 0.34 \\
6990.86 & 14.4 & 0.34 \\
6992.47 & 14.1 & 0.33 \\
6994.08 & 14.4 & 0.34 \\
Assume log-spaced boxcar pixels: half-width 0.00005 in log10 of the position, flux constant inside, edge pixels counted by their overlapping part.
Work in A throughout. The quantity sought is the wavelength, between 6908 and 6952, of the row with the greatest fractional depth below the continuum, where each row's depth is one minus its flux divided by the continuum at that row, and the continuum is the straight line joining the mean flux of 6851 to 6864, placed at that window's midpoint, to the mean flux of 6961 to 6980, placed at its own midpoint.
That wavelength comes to 6918.80 A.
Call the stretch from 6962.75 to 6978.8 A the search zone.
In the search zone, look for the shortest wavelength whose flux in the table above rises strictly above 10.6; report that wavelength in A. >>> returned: 6963.55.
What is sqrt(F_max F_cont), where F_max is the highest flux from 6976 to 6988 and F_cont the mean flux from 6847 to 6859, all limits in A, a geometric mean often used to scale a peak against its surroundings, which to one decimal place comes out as 12.1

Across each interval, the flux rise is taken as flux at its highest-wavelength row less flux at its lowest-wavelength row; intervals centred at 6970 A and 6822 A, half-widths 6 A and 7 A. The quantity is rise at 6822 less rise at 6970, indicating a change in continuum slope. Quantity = 3.2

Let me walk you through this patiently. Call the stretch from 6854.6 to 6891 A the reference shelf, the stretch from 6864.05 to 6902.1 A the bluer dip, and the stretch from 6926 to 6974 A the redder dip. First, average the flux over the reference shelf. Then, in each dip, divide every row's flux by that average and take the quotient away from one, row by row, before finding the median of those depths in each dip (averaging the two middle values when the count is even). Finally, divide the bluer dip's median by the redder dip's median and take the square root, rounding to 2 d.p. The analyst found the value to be 0.34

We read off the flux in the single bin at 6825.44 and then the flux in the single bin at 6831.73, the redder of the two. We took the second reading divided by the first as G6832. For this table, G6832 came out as 0.95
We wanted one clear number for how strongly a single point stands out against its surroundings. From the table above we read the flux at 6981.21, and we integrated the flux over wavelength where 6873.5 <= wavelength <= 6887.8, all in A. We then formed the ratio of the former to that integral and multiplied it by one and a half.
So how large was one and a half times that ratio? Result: 0.14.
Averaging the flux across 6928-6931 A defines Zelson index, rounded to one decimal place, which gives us 12.8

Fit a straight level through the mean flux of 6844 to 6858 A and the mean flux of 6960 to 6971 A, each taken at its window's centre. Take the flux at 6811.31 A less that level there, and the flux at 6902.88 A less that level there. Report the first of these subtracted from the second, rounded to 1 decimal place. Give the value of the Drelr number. -3.2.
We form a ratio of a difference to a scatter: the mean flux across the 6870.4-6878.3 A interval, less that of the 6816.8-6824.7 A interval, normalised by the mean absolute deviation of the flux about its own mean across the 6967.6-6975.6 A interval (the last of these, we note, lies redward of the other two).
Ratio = 1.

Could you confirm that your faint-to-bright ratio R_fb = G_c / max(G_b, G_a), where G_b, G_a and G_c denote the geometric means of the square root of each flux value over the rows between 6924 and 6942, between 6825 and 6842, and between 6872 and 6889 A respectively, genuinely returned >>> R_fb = 0.910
